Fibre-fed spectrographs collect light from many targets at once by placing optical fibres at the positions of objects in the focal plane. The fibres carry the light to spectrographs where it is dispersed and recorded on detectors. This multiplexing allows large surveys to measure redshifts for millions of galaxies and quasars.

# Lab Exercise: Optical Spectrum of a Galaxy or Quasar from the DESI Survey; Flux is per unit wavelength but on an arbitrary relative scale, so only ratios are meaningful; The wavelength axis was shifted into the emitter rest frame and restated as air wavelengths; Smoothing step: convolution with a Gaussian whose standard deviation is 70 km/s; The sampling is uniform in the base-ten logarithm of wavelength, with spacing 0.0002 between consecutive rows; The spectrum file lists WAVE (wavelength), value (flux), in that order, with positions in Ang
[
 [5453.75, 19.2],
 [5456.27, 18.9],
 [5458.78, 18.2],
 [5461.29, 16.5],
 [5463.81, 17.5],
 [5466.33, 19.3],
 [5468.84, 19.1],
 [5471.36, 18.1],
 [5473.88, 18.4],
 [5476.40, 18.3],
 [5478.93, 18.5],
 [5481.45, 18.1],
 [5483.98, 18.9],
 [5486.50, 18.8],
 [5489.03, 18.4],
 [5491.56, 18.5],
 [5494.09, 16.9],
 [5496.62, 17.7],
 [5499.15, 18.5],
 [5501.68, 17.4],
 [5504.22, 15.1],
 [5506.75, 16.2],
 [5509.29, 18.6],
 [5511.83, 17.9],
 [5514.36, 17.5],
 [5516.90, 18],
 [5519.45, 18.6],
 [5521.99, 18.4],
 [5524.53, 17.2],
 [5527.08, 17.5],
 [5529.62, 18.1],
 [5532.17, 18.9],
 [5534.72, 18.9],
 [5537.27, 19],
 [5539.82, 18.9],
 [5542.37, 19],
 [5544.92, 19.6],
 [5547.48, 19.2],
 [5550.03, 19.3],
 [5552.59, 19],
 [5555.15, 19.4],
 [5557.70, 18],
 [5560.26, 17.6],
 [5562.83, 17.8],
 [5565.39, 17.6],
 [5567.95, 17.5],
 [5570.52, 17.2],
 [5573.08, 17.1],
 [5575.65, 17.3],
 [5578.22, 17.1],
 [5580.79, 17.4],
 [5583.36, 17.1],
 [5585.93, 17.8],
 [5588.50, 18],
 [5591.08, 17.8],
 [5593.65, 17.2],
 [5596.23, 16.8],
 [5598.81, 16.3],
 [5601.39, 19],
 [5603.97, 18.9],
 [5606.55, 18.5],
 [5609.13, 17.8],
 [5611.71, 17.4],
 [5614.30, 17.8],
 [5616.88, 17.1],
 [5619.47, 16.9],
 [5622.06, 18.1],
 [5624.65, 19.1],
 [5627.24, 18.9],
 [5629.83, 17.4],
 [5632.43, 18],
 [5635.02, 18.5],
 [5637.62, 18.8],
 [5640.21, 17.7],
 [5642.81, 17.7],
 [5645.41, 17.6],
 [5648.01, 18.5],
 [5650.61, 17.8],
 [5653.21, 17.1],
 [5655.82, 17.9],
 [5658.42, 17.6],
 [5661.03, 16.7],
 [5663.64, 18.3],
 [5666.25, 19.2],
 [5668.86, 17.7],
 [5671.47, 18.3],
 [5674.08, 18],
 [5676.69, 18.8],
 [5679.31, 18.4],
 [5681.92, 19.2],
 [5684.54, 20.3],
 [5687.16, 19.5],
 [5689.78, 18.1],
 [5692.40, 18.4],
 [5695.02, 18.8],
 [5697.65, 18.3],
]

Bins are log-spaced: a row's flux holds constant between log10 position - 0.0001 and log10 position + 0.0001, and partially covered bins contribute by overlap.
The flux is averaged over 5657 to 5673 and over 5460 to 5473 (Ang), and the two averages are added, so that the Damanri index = 36.1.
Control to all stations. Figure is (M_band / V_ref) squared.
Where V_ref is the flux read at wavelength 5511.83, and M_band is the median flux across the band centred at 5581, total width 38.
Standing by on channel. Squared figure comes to 0.934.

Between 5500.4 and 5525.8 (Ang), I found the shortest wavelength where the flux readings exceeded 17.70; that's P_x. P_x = 5509.29 Ang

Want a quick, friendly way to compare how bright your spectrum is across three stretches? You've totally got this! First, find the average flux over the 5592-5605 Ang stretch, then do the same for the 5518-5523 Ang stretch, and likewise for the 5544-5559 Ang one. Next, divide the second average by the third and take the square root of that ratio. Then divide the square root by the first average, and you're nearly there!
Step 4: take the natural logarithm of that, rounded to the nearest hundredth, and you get -2.89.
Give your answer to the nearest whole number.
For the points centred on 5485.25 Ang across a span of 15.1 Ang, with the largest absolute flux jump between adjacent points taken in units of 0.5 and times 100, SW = 160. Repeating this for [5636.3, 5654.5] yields 220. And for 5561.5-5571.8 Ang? 60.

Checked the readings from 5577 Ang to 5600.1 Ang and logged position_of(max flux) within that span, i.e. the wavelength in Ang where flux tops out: 5588.50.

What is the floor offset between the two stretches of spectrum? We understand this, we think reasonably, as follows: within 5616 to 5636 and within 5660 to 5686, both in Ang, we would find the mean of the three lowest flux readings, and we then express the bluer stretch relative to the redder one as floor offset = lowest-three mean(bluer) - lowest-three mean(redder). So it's -0.3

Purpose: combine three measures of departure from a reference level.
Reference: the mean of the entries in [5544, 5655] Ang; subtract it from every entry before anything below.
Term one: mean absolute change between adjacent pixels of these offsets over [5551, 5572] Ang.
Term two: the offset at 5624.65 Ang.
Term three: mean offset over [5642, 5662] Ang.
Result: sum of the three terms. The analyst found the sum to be 1.3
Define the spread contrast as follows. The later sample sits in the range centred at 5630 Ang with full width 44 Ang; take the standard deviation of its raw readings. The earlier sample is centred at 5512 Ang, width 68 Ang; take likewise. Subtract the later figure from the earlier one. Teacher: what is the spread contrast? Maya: 0.34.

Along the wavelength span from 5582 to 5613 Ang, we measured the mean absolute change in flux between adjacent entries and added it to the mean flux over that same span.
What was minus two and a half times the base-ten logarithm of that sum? -3.16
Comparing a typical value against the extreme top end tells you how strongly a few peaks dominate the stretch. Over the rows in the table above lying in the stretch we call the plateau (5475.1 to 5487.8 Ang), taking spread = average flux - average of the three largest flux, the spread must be -0.2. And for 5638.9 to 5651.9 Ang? -0.1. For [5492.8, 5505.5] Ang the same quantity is -0.7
